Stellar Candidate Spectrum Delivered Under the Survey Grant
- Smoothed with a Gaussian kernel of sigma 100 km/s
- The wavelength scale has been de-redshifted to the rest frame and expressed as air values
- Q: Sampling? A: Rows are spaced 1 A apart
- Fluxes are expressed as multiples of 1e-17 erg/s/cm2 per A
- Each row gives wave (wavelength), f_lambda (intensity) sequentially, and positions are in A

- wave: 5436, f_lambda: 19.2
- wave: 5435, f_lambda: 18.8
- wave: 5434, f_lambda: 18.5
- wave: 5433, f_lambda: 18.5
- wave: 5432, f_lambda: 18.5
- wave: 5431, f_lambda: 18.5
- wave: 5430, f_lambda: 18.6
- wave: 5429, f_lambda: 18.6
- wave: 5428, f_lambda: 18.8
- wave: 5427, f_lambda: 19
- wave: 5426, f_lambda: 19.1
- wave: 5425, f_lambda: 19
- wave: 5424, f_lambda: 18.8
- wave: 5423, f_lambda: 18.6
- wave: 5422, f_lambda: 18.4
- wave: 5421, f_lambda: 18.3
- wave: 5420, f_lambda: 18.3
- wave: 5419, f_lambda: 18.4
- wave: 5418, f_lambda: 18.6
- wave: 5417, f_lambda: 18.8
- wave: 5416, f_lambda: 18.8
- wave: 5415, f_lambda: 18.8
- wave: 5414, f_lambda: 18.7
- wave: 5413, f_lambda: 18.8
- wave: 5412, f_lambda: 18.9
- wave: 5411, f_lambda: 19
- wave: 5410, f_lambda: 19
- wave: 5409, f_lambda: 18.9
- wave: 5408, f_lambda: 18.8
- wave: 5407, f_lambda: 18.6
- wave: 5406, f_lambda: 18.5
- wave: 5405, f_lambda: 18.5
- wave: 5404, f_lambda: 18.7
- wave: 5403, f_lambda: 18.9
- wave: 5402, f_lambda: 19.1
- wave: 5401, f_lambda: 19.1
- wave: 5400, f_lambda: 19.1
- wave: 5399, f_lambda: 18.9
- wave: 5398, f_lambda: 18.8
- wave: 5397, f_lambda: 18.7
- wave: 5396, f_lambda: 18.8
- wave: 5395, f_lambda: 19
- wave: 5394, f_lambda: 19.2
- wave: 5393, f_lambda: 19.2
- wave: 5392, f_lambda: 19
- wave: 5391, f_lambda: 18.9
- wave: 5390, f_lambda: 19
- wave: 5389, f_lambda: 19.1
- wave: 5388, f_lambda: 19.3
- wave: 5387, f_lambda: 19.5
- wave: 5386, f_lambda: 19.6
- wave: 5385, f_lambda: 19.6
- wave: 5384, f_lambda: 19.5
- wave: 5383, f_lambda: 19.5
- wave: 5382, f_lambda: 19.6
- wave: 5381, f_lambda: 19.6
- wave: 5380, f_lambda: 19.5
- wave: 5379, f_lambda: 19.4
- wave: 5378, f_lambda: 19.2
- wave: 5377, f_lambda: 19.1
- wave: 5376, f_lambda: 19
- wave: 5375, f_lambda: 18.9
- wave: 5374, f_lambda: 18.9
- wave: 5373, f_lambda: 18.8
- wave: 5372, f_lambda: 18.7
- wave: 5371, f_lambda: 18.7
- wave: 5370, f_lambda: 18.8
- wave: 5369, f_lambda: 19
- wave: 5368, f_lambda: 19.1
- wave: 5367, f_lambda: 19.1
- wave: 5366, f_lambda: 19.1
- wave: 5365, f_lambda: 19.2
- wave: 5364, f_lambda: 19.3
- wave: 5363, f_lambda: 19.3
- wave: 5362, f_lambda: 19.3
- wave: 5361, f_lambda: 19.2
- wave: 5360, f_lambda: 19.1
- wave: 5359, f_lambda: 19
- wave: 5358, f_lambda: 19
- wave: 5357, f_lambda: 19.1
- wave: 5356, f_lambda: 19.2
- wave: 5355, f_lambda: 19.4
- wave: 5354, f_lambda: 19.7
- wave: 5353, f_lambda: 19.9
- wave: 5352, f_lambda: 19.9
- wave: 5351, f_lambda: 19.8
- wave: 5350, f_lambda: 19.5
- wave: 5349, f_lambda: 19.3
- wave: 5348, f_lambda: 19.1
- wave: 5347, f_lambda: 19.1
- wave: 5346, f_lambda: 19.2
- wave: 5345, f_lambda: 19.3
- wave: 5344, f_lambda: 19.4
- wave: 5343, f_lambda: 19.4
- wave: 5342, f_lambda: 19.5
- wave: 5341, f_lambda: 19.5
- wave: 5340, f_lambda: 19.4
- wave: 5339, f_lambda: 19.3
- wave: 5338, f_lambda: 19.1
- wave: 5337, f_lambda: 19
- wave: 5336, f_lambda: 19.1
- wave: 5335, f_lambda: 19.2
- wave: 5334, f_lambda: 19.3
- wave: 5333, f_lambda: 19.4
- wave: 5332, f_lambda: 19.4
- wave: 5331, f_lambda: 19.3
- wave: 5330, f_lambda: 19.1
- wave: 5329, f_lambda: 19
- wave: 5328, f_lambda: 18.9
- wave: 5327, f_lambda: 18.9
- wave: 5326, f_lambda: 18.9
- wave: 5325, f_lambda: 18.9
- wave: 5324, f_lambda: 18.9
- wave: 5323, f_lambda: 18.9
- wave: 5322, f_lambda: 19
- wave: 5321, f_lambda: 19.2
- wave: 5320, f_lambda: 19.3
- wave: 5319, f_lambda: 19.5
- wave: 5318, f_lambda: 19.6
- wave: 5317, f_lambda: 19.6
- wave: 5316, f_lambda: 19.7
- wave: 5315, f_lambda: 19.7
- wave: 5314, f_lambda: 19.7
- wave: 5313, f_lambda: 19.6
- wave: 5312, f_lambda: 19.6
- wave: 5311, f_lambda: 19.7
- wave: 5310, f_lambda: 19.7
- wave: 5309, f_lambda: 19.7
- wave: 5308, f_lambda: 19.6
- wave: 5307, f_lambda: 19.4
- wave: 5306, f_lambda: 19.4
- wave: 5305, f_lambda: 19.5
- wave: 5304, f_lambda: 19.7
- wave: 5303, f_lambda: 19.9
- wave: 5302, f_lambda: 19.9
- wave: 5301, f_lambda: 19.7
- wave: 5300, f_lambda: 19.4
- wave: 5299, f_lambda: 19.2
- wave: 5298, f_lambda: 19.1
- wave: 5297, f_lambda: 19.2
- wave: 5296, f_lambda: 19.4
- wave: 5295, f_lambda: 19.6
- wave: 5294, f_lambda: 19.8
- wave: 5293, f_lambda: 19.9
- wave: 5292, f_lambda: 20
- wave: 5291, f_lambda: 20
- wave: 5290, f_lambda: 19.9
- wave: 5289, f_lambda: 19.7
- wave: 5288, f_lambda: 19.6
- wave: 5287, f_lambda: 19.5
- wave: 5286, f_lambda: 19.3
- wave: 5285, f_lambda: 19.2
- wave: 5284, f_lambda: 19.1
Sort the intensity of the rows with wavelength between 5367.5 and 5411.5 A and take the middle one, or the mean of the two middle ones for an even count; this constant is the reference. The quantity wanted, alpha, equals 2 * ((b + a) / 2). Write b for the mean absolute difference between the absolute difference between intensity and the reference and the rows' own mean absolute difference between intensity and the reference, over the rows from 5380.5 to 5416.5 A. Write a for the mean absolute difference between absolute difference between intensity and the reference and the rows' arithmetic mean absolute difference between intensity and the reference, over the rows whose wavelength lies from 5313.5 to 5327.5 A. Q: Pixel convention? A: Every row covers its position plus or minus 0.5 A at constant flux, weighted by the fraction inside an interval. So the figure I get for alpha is 0.42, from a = 0.25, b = 0.17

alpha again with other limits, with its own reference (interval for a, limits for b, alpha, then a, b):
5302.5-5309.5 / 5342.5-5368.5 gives 0.34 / 0.14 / 0.20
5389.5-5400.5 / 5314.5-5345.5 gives 0.26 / 0.08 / 0.18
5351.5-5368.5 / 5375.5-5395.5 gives 0.42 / 0.21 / 0.21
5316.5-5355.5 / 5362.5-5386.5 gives 0.37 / 0.20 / 0.17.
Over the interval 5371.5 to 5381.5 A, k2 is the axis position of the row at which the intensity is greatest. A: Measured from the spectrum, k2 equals 5381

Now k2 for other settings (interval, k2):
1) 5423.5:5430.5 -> 5426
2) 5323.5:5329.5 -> 5329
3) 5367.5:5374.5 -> 5368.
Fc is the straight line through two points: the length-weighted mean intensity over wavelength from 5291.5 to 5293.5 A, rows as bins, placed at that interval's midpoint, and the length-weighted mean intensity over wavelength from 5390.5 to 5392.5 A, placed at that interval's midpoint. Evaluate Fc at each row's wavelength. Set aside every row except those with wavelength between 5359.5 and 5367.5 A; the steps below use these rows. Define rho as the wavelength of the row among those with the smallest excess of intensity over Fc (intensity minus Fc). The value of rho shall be 5360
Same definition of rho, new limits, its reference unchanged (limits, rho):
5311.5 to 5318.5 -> 5312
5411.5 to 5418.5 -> 5418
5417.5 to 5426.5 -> 5420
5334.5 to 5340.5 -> 5337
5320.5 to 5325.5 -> 5323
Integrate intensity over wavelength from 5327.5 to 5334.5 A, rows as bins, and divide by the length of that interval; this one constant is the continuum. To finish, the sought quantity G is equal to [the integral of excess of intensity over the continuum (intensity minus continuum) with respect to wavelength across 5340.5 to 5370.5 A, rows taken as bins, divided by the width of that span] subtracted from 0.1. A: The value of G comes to 0.01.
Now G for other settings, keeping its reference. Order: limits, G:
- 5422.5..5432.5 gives 0.55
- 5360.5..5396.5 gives 0.13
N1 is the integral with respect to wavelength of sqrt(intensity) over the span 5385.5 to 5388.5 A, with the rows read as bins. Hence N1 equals 13.2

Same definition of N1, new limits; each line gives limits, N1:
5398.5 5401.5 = 13.1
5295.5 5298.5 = 13.2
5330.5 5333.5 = 13.2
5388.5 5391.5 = 13.1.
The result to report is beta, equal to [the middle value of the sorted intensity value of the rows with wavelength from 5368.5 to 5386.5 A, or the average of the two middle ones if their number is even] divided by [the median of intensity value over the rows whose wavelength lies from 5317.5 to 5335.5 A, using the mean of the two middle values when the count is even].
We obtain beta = 1.000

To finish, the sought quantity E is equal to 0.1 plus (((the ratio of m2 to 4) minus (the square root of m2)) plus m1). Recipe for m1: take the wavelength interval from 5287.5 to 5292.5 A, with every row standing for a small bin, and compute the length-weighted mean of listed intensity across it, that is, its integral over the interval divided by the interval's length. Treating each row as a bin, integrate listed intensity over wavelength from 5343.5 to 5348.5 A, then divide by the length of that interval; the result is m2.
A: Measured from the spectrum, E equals 20.4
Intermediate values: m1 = 19.84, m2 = 19.2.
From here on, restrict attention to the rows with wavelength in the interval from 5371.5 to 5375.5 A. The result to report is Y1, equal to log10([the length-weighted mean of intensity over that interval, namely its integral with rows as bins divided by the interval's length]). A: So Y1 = 1.27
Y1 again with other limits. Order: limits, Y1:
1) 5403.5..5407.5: 1.27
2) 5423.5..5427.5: 1.28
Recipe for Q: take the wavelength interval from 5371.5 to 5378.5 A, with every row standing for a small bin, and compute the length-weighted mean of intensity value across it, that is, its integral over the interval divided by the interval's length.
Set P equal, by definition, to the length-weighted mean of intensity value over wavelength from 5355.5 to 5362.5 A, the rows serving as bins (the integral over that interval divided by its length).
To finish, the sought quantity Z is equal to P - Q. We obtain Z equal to 0.2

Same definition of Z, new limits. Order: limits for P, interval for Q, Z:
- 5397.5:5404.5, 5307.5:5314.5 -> -0.7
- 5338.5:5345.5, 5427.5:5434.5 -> 0.8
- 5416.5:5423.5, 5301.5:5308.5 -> -1.1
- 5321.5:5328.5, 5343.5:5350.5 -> -0.4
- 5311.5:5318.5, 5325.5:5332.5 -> 0.6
